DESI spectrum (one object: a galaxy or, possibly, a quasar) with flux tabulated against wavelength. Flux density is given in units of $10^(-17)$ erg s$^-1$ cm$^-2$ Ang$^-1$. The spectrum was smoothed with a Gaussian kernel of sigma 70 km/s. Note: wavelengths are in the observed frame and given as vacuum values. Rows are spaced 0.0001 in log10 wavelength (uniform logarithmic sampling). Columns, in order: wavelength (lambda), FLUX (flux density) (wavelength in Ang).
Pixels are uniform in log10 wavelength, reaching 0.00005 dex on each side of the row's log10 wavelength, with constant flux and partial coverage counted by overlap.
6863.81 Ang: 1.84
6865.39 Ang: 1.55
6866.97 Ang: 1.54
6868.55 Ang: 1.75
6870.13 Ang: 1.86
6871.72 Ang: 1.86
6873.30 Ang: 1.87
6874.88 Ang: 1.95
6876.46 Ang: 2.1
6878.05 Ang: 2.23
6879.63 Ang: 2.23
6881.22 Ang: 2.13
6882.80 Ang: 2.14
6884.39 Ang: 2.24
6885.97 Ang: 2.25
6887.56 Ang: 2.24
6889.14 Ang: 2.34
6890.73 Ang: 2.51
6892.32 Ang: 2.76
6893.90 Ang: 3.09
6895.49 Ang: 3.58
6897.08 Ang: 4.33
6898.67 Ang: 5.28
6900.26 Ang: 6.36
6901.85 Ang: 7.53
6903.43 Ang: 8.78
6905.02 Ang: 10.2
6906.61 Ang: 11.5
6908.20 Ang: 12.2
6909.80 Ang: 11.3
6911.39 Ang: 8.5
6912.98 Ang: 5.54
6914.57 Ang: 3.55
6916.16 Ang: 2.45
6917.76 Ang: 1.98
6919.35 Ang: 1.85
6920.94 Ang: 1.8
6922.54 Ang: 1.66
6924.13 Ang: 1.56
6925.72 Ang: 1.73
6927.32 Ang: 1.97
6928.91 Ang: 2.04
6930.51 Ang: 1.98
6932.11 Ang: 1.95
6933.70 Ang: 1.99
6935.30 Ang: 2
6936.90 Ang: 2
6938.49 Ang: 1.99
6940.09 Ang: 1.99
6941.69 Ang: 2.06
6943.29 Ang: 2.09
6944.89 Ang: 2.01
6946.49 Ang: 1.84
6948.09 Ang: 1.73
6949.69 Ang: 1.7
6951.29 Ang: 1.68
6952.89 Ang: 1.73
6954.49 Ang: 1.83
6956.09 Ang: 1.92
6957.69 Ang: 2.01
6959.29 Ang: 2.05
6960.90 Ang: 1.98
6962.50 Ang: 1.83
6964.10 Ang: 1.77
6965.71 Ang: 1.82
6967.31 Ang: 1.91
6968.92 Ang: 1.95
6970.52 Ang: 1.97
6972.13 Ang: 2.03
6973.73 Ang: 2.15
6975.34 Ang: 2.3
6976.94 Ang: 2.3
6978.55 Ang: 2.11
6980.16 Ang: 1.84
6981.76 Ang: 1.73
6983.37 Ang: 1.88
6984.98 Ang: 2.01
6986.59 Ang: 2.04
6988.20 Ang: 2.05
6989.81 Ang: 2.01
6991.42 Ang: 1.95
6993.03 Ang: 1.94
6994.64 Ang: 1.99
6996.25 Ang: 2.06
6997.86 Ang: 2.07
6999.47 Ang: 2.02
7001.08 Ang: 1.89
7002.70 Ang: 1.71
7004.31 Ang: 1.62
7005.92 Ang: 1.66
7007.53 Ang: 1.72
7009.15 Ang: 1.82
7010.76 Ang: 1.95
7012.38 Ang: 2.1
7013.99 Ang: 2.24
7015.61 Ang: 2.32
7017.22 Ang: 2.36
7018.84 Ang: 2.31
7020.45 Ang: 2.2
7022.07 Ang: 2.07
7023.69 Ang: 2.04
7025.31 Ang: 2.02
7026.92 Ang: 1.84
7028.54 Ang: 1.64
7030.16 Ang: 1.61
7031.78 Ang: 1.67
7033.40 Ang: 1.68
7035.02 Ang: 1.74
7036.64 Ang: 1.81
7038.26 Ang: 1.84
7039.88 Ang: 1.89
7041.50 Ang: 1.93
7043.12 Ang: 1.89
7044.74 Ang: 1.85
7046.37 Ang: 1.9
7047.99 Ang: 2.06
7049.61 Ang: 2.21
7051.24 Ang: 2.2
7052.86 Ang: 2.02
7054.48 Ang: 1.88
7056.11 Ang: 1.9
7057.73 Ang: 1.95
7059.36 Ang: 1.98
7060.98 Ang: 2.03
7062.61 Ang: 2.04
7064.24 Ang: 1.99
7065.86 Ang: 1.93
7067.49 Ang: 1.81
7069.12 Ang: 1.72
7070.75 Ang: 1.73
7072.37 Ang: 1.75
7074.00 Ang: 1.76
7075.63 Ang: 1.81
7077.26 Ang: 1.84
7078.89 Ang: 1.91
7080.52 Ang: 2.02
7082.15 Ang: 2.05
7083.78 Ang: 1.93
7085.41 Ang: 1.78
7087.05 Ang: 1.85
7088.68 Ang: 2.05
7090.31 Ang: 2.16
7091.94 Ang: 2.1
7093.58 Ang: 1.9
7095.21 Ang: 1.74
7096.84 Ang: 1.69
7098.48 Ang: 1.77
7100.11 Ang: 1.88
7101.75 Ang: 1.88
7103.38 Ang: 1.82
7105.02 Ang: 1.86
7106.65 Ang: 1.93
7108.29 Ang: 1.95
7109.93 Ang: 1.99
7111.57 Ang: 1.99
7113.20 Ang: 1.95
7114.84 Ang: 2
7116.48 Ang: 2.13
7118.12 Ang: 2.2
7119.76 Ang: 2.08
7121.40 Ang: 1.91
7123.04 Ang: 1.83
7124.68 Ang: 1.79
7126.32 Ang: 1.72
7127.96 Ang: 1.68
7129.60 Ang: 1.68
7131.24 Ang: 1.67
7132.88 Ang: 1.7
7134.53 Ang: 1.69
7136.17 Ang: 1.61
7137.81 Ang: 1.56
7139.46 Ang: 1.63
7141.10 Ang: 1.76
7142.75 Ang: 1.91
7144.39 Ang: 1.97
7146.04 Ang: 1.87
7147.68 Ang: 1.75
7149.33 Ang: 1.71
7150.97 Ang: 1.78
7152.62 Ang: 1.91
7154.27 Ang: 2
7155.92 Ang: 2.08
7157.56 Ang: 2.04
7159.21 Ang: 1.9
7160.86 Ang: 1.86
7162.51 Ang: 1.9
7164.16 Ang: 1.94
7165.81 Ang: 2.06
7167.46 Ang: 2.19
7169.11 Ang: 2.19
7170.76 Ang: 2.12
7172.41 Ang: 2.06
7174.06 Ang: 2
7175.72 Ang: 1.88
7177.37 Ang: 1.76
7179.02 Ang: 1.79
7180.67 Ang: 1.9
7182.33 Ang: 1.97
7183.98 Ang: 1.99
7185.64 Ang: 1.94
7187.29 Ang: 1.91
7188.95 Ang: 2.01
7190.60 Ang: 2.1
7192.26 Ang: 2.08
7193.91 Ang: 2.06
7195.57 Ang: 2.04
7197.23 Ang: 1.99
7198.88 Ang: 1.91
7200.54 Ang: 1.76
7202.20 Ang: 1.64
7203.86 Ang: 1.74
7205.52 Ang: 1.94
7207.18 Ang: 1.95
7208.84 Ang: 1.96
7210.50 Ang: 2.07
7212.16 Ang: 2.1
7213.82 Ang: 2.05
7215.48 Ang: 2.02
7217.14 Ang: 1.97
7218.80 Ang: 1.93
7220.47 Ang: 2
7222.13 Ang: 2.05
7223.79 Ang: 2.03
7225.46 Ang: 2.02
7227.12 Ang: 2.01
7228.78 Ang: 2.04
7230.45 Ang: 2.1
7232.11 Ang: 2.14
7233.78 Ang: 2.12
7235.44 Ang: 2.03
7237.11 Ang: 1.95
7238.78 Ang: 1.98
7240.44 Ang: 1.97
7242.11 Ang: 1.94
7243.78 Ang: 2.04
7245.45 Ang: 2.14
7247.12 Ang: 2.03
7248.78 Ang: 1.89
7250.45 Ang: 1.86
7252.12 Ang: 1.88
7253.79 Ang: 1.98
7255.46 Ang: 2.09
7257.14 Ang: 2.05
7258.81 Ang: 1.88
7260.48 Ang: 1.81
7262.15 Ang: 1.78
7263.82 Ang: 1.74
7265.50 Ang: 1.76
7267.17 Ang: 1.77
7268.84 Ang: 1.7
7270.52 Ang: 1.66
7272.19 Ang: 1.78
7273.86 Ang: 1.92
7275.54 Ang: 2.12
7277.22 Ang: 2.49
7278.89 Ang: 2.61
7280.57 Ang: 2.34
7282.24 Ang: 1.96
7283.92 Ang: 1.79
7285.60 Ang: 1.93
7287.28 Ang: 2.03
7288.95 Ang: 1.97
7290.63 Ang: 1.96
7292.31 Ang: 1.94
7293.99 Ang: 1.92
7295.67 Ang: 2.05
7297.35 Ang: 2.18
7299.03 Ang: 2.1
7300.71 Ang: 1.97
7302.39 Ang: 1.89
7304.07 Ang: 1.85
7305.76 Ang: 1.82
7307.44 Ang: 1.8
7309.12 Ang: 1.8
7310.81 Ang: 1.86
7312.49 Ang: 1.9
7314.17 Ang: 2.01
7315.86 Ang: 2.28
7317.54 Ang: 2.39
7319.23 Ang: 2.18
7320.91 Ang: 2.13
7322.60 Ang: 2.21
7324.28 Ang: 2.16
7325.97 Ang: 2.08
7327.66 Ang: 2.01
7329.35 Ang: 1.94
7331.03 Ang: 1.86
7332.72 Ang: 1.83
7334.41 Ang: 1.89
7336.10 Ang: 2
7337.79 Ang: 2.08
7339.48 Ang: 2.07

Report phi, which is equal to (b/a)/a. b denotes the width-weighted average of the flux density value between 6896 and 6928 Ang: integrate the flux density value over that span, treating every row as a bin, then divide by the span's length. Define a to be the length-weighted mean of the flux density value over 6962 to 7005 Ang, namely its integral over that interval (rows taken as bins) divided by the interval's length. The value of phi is 1.427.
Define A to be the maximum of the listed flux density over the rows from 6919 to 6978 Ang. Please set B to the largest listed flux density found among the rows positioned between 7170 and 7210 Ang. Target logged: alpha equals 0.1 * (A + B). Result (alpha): 0.442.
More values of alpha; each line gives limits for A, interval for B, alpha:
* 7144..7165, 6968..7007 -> 0.438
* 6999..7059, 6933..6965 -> 0.445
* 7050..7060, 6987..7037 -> 0.456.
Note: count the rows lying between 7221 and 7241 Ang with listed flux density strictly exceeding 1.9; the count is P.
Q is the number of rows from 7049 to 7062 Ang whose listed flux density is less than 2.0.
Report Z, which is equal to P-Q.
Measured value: 8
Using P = 12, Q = 4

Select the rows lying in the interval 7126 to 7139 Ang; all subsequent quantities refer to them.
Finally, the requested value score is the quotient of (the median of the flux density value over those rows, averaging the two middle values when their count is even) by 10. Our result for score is 0.168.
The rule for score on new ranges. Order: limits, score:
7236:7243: 0.196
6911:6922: 0.245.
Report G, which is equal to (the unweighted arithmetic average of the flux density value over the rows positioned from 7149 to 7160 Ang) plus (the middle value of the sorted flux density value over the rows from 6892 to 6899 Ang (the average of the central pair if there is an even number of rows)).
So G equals 5.50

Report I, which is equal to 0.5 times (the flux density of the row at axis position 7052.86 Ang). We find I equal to 1.01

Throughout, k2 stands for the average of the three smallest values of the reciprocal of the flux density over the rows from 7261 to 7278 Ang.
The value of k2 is 0.465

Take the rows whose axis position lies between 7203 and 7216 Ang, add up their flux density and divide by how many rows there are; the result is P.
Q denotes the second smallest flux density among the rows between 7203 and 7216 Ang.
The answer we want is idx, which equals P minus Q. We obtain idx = 0.04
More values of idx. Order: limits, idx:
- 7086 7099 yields 0.17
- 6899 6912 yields 2.02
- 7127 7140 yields 0.04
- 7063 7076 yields 0.08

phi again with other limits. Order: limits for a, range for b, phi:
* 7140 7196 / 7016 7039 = 0.505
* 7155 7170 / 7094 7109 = 0.451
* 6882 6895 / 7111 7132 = 0.310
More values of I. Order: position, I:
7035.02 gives 0.87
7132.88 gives 0.85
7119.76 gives 1.04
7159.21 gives 0.95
